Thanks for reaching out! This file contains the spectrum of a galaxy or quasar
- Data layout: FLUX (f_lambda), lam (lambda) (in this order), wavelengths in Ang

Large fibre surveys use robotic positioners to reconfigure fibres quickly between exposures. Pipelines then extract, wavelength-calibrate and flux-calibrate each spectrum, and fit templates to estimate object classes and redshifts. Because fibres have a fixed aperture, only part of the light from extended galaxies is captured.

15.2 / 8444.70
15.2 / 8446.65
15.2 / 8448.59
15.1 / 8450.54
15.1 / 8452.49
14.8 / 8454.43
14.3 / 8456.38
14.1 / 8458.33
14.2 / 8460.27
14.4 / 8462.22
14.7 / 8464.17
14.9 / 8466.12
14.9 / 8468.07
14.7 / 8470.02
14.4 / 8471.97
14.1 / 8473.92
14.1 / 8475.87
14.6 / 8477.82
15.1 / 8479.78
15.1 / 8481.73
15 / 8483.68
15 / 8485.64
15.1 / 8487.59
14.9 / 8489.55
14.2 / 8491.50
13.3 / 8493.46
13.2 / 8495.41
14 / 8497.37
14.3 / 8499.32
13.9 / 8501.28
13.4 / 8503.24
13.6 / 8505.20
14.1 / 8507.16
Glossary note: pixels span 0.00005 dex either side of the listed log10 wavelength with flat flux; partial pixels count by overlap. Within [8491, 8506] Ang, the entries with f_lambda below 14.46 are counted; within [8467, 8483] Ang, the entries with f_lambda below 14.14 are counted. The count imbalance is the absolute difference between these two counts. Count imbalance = 6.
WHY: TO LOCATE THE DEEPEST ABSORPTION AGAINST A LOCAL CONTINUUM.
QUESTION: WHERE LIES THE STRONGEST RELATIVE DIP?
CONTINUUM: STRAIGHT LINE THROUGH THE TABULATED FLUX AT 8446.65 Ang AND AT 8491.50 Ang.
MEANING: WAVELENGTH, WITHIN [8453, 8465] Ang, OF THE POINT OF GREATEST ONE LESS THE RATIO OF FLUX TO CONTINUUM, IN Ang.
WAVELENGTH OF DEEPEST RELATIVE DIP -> 8458.33 Ang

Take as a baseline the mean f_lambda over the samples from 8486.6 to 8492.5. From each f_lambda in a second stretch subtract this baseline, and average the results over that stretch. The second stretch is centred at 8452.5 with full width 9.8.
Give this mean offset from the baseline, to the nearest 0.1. 0.2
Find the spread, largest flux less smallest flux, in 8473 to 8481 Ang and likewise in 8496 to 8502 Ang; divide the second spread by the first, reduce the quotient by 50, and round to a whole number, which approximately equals -50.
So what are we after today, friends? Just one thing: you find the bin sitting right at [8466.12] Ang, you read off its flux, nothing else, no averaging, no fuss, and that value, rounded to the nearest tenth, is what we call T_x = 14.9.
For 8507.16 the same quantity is 14.1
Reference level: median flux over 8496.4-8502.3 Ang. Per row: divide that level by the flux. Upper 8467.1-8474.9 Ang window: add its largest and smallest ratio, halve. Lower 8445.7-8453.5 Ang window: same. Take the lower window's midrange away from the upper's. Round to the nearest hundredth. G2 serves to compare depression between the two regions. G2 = 0.04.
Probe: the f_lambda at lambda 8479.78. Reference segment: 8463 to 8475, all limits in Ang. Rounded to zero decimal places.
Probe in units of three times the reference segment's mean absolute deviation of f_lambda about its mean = 21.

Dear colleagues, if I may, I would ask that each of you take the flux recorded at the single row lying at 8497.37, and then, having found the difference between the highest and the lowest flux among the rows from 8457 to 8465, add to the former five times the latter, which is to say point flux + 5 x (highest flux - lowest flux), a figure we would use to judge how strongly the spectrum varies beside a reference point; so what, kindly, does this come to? 17.0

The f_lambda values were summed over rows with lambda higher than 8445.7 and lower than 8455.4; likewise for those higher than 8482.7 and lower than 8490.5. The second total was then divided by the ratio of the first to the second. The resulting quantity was 48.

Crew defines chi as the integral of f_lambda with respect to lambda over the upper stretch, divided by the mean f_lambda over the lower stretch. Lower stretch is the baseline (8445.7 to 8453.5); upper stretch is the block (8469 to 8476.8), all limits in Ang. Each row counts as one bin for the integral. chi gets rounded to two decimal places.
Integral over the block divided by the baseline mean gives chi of 7.38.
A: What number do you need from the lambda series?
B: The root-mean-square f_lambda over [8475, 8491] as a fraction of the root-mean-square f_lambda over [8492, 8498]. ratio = 1.10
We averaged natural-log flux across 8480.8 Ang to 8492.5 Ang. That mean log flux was 2.70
